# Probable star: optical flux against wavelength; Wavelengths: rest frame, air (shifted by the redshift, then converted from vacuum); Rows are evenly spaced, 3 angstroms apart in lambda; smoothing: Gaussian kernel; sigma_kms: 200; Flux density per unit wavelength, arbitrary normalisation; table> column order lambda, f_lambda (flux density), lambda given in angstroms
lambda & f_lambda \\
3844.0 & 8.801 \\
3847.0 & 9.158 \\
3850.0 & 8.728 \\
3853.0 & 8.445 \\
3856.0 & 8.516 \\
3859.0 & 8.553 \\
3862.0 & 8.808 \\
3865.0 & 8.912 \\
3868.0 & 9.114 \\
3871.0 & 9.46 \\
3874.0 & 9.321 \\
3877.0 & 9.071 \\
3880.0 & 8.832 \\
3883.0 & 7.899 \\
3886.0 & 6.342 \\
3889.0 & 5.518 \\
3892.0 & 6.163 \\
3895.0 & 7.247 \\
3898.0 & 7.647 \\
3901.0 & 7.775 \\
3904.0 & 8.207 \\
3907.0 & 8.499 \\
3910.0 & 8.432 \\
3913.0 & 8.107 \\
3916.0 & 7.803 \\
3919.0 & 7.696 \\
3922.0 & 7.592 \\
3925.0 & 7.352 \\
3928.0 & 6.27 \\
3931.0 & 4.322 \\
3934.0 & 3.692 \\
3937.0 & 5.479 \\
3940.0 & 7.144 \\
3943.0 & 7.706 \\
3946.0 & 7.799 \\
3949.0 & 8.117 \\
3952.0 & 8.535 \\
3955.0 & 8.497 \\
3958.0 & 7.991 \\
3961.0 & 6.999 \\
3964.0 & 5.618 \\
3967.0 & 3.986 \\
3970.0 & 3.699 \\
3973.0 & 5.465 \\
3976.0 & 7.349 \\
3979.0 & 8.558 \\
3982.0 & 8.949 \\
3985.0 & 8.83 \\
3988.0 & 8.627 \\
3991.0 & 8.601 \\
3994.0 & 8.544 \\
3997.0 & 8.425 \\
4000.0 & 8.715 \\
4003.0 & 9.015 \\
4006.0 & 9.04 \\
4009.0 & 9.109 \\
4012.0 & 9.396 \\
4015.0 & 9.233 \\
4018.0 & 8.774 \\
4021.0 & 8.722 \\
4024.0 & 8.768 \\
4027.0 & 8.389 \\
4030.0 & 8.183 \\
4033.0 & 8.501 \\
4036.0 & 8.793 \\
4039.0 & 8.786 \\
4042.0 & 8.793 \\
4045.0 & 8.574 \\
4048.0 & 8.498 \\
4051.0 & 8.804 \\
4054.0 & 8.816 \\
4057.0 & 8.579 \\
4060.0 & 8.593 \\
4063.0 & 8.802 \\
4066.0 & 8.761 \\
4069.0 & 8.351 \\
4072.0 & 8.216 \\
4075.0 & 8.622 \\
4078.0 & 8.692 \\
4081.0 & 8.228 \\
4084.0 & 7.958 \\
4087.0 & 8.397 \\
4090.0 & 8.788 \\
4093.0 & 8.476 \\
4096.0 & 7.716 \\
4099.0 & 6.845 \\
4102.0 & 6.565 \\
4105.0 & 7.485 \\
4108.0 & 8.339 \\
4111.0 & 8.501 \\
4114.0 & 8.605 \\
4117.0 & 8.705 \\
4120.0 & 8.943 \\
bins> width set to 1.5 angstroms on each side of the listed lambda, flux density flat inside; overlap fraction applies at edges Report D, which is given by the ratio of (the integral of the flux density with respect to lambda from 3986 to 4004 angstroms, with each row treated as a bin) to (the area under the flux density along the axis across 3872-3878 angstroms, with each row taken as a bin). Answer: 2.81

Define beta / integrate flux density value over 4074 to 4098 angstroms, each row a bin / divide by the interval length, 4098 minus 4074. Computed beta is 8.32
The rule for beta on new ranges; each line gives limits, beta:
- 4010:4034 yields 8.76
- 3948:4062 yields 8.18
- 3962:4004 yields 7.43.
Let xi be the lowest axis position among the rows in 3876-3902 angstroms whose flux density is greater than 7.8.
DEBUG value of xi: 3877.0 angstroms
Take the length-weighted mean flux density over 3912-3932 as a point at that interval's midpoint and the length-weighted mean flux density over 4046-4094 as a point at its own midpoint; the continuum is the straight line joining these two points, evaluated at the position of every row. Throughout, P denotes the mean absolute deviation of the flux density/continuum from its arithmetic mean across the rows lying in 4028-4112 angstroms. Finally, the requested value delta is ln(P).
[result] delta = -2.8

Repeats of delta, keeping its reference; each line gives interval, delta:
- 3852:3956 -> -1.8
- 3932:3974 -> -1.5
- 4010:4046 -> -3.3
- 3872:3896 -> -1.6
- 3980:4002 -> -3.8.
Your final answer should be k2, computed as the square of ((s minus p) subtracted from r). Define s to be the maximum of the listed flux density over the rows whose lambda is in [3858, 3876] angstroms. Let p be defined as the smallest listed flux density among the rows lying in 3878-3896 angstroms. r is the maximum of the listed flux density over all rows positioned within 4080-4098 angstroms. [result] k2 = 23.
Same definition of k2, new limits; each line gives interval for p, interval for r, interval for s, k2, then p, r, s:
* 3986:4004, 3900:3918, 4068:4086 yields 68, 8.425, 8.499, 8.692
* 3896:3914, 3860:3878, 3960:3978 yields 95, 7.647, 9.46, 7.349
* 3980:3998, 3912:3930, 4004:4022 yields 51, 8.425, 8.107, 9.396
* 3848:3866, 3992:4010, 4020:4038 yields 77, 8.445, 9.109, 8.793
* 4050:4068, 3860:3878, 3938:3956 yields 90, 8.579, 9.46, 8.535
